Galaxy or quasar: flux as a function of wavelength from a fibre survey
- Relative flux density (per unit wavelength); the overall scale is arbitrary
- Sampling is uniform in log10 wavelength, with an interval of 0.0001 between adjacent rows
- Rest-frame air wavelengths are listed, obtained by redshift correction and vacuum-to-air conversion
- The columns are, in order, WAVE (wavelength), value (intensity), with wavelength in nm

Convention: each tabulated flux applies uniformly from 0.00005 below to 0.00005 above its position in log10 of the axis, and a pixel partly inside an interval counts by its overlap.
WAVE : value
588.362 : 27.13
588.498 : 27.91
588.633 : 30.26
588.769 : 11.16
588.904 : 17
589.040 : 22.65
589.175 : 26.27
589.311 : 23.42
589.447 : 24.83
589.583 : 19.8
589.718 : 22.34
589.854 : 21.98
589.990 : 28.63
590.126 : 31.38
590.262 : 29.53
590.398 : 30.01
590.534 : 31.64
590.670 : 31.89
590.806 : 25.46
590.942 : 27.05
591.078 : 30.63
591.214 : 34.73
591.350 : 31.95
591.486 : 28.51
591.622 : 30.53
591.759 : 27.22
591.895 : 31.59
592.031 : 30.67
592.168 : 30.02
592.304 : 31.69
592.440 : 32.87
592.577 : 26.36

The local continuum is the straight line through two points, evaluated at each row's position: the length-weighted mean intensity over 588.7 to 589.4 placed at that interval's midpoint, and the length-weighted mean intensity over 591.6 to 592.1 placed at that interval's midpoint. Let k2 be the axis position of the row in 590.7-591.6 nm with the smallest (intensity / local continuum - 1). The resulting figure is 590.806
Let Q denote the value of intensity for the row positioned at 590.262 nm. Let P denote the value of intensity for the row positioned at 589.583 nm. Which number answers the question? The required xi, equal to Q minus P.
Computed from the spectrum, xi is 10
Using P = 19.8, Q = 29.53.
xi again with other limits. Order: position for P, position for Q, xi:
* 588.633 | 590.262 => -1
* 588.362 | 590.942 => 0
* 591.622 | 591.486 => -2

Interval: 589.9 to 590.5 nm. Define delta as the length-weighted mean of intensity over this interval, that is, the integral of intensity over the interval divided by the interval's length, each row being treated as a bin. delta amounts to 30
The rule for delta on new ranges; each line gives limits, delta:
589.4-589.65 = 22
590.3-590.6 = 31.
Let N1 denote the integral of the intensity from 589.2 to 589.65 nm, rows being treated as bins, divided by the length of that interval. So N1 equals 23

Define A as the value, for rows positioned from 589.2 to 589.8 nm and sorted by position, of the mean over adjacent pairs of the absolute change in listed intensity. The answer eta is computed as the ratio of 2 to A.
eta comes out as 0.67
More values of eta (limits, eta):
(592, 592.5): 1.71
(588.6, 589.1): 0.20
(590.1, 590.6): 1.52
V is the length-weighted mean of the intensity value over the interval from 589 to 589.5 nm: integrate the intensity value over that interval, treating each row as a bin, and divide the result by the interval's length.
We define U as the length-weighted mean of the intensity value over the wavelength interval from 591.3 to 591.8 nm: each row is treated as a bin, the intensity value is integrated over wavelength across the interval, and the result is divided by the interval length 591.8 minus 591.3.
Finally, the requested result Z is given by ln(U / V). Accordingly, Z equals 0.2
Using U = 30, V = 24.4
